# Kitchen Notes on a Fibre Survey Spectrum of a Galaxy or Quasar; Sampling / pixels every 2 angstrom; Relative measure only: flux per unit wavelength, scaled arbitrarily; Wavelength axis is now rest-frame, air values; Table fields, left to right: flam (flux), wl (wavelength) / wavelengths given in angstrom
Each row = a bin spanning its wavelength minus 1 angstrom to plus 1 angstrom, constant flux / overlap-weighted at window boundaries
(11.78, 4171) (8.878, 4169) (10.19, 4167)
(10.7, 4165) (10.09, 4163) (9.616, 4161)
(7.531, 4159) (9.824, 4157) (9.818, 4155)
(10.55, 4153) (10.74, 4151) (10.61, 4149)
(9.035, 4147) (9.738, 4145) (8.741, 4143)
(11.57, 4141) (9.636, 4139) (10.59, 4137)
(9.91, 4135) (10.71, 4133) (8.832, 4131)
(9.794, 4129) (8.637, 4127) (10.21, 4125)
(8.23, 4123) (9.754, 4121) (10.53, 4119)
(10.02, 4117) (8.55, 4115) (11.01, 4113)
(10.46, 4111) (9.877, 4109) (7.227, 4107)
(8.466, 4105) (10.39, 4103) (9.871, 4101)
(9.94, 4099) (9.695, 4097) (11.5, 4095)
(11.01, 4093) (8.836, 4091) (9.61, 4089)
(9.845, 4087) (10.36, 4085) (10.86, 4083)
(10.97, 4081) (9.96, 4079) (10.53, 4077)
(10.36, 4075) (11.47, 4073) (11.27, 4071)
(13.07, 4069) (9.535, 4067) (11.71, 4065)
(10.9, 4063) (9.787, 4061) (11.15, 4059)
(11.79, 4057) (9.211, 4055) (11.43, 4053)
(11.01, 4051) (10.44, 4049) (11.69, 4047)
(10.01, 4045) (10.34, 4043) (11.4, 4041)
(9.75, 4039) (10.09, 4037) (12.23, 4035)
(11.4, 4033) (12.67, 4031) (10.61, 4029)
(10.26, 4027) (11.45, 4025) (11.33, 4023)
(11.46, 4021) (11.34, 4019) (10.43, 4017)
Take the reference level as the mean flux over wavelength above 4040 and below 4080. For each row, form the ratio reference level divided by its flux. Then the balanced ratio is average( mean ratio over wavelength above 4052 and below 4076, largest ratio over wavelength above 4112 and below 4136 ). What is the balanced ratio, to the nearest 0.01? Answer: 1.16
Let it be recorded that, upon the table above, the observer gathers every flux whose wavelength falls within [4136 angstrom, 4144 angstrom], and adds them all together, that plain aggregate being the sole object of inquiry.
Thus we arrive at 40.5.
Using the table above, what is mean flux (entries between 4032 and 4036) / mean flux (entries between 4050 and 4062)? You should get 1.10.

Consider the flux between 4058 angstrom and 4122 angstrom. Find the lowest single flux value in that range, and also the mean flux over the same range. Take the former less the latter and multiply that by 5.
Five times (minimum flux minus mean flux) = -15.2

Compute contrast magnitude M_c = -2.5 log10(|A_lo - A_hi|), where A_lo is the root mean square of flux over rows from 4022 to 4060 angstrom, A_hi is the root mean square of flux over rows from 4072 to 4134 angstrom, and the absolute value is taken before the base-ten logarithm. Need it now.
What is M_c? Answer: -0.03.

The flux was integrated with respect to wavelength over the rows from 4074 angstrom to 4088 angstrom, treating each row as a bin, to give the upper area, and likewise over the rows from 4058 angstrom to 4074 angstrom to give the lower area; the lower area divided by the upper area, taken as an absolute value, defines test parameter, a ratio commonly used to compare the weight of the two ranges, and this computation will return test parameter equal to 1.2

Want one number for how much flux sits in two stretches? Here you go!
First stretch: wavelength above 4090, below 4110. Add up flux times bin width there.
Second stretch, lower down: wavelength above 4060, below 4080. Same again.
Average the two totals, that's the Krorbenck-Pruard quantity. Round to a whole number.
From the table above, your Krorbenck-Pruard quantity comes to 205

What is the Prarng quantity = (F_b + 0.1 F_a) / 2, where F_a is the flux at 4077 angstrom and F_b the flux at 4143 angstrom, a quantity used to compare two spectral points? 4.90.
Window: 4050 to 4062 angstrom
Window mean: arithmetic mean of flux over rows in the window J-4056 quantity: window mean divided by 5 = 2.15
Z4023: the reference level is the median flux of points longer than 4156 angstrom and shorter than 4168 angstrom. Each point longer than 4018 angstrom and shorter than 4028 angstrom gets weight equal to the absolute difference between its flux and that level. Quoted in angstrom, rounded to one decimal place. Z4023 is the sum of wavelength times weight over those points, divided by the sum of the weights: 4022.3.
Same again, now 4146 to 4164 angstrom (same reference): 4154.6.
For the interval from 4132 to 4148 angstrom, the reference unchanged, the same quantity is 4140.9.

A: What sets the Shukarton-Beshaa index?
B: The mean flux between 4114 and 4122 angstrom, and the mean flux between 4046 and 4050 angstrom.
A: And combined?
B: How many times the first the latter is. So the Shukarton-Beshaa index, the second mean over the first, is 1.14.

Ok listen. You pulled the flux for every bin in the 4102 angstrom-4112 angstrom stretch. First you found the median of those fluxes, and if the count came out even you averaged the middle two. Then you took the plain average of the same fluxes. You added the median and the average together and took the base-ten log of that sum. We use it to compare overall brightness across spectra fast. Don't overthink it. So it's 1.28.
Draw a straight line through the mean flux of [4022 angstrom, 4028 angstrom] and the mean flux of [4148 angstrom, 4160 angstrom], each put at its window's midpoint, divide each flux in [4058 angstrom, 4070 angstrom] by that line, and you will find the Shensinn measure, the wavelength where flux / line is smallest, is 4067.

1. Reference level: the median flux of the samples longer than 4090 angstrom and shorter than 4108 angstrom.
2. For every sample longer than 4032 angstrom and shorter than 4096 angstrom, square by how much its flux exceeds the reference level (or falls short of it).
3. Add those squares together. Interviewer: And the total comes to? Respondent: 51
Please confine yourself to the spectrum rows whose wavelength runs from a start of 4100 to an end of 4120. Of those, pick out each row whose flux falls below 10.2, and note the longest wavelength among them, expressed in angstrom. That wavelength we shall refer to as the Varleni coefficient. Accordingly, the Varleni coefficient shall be 4117 angstrom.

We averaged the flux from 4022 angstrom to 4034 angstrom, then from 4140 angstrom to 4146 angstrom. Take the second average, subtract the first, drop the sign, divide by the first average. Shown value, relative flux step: 0.11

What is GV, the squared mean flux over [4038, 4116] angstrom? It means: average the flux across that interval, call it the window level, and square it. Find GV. 108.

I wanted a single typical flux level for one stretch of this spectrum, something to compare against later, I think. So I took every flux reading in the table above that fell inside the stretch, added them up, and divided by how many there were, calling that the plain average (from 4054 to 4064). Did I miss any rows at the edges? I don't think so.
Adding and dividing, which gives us 10.6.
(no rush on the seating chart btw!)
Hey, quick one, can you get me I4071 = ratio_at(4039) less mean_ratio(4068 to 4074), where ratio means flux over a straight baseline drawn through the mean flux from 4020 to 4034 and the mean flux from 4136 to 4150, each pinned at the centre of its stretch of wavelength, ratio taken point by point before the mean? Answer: -0.23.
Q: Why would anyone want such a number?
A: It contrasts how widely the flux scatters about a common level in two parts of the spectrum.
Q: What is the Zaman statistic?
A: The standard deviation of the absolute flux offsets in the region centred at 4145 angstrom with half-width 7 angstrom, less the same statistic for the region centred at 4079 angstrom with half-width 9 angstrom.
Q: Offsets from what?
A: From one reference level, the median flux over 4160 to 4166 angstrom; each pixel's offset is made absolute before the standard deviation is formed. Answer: 0.0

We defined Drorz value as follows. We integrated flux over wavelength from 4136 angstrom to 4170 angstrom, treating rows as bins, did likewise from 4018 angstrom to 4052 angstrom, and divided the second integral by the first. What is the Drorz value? 1.12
